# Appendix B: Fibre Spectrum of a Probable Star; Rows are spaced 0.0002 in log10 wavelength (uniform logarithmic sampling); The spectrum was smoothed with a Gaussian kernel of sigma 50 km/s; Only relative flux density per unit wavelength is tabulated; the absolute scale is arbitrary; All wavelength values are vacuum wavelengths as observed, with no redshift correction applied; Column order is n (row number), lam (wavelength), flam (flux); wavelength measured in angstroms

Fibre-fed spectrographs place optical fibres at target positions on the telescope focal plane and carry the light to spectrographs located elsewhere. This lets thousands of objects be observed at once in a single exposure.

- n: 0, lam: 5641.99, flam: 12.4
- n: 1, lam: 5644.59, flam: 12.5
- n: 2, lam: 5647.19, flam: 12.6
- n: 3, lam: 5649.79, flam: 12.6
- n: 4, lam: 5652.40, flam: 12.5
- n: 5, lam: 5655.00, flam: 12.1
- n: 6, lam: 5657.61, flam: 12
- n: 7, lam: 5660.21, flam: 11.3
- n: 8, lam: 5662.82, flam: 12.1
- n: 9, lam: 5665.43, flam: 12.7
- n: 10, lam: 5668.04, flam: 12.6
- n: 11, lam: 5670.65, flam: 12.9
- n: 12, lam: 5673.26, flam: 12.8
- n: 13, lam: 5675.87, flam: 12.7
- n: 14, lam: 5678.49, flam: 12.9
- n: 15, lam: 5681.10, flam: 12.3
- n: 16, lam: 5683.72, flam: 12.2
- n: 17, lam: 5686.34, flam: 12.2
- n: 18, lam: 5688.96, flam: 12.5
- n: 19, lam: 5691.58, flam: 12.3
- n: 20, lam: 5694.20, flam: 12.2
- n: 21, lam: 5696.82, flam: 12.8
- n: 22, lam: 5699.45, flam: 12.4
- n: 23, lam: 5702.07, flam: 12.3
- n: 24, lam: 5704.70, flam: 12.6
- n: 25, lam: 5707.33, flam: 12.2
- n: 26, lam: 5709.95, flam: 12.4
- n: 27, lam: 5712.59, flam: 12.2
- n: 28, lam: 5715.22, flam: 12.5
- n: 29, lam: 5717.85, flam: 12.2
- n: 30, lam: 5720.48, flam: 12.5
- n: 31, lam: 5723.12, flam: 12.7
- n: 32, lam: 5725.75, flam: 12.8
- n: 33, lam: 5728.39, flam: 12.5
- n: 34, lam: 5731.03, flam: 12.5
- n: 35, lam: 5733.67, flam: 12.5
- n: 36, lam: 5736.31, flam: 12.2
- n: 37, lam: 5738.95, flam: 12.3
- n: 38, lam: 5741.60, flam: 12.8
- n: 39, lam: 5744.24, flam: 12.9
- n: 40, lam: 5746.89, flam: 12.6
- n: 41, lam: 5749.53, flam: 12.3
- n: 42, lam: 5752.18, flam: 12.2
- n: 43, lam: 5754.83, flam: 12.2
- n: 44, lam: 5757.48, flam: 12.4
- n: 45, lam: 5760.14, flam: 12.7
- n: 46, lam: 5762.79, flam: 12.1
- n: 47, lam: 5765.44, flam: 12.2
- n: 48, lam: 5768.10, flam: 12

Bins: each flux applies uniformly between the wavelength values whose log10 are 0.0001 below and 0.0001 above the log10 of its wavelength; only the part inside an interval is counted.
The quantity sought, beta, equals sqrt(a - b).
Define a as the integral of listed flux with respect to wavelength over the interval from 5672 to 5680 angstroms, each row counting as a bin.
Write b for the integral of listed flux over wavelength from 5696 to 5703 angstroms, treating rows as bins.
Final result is 3.9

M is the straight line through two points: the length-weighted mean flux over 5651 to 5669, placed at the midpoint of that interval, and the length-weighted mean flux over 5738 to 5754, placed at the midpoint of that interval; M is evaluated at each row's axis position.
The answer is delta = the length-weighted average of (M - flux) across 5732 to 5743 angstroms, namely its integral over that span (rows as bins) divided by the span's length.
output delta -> 0.02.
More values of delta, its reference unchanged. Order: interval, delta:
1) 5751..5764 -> 0.23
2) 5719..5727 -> -0.23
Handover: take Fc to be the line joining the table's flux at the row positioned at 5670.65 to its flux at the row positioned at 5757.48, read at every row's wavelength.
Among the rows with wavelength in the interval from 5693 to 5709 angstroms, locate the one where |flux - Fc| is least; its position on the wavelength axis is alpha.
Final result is 5696.82 angstroms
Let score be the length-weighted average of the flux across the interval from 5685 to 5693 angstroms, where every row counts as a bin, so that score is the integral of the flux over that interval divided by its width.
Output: 12.3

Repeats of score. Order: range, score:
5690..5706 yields 12.4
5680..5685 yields 12.2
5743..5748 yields 12.7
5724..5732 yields 12.6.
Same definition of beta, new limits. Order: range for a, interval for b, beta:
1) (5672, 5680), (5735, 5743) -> 1.7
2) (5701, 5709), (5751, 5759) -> 0.9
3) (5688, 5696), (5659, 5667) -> 1.6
